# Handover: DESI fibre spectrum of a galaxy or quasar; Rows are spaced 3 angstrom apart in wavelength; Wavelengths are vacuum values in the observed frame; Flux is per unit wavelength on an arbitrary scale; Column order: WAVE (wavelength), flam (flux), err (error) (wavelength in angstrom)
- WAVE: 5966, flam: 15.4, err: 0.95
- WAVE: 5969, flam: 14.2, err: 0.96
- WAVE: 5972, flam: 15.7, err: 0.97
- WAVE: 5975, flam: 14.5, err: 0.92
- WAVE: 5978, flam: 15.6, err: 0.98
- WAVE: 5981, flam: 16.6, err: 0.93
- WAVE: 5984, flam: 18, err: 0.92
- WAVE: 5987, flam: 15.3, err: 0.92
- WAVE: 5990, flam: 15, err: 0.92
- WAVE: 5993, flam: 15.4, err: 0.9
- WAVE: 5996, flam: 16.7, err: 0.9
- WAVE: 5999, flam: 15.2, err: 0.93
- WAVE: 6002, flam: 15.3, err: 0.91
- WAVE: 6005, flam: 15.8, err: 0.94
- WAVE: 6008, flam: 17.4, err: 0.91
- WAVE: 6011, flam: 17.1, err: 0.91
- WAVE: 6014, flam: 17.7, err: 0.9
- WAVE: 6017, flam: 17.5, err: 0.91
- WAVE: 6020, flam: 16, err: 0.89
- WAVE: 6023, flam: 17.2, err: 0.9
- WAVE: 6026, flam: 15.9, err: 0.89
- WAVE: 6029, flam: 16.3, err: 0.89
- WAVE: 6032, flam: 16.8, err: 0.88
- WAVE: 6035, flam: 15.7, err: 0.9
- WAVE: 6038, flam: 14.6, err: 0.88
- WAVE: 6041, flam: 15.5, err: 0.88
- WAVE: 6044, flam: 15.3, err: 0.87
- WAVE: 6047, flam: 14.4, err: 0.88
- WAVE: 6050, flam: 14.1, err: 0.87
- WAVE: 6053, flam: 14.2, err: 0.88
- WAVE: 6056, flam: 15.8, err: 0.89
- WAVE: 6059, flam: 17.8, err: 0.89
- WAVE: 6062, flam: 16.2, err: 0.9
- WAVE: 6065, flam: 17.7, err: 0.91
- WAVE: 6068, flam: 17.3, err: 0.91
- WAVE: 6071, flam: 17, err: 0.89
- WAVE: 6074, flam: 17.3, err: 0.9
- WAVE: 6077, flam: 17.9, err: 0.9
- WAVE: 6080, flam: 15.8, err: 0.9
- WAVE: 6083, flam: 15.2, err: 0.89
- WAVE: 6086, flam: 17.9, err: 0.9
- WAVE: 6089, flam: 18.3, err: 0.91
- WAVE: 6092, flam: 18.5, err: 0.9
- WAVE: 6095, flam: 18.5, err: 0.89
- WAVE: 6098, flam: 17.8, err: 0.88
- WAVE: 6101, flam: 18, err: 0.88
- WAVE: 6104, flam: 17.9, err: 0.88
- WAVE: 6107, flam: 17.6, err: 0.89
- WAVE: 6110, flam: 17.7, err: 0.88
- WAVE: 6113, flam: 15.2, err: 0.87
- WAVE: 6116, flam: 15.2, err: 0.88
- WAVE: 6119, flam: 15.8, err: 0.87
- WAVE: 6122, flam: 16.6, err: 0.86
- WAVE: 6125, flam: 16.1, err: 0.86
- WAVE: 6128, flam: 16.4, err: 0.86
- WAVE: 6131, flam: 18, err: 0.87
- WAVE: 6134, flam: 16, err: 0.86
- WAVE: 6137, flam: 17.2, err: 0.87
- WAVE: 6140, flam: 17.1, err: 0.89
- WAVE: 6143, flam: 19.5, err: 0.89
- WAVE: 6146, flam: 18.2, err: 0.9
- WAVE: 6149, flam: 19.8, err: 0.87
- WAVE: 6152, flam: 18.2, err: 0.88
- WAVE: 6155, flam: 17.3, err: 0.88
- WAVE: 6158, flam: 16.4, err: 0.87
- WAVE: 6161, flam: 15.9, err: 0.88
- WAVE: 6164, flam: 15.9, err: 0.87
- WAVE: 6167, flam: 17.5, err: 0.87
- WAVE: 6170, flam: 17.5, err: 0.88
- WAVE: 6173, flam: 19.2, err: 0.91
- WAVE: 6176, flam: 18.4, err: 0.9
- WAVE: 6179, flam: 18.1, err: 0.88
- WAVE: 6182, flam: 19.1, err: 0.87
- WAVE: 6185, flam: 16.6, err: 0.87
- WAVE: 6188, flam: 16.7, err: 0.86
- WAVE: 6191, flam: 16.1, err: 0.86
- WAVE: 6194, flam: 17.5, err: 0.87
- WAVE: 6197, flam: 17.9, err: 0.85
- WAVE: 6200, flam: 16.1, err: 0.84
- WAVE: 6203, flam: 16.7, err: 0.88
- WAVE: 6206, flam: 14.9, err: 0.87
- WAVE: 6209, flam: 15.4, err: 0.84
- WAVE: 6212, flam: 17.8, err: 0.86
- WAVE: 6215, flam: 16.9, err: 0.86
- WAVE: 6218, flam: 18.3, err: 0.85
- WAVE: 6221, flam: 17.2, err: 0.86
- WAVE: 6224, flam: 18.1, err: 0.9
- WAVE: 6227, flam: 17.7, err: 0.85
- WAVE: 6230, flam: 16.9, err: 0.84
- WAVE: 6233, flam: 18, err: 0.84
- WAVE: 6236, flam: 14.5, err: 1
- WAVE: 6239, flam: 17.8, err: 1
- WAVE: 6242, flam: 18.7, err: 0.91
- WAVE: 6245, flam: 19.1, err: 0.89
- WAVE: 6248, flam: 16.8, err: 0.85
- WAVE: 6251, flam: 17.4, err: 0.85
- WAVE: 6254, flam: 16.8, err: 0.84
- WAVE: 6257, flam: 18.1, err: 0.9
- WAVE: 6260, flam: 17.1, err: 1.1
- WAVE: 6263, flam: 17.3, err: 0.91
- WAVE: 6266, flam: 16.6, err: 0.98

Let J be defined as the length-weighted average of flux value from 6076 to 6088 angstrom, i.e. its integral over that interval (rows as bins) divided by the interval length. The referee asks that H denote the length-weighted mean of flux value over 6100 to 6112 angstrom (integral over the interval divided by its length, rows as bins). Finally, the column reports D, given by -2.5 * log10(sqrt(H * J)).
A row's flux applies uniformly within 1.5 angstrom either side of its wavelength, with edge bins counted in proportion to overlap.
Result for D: -3.088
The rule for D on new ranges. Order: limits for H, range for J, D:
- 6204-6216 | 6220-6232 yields -3.067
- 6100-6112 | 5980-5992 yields -3.071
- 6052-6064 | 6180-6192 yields -3.055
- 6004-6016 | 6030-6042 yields -3.035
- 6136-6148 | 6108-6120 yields -3.079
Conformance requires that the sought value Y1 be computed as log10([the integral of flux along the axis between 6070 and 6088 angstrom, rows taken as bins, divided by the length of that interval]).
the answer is 1.228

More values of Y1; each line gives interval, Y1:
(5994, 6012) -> 1.210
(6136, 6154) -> 1.263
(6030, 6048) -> 1.189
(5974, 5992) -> 1.200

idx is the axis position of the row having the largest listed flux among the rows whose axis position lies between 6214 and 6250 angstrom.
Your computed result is 6245 angstrom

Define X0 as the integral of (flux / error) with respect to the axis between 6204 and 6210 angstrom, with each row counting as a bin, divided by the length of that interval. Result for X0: 17.8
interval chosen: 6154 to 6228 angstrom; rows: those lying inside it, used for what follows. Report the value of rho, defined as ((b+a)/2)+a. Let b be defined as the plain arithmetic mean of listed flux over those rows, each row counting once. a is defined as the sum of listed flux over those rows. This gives 652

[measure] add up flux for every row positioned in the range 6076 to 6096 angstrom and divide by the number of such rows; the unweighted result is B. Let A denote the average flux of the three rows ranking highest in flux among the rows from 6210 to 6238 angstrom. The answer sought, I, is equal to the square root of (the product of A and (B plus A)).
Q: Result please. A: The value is 25.4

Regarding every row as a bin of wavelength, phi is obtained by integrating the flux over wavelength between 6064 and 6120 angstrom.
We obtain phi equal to 963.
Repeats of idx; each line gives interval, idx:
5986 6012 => 6008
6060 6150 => 6149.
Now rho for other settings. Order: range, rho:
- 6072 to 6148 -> 653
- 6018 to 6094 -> 621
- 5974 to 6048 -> 609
